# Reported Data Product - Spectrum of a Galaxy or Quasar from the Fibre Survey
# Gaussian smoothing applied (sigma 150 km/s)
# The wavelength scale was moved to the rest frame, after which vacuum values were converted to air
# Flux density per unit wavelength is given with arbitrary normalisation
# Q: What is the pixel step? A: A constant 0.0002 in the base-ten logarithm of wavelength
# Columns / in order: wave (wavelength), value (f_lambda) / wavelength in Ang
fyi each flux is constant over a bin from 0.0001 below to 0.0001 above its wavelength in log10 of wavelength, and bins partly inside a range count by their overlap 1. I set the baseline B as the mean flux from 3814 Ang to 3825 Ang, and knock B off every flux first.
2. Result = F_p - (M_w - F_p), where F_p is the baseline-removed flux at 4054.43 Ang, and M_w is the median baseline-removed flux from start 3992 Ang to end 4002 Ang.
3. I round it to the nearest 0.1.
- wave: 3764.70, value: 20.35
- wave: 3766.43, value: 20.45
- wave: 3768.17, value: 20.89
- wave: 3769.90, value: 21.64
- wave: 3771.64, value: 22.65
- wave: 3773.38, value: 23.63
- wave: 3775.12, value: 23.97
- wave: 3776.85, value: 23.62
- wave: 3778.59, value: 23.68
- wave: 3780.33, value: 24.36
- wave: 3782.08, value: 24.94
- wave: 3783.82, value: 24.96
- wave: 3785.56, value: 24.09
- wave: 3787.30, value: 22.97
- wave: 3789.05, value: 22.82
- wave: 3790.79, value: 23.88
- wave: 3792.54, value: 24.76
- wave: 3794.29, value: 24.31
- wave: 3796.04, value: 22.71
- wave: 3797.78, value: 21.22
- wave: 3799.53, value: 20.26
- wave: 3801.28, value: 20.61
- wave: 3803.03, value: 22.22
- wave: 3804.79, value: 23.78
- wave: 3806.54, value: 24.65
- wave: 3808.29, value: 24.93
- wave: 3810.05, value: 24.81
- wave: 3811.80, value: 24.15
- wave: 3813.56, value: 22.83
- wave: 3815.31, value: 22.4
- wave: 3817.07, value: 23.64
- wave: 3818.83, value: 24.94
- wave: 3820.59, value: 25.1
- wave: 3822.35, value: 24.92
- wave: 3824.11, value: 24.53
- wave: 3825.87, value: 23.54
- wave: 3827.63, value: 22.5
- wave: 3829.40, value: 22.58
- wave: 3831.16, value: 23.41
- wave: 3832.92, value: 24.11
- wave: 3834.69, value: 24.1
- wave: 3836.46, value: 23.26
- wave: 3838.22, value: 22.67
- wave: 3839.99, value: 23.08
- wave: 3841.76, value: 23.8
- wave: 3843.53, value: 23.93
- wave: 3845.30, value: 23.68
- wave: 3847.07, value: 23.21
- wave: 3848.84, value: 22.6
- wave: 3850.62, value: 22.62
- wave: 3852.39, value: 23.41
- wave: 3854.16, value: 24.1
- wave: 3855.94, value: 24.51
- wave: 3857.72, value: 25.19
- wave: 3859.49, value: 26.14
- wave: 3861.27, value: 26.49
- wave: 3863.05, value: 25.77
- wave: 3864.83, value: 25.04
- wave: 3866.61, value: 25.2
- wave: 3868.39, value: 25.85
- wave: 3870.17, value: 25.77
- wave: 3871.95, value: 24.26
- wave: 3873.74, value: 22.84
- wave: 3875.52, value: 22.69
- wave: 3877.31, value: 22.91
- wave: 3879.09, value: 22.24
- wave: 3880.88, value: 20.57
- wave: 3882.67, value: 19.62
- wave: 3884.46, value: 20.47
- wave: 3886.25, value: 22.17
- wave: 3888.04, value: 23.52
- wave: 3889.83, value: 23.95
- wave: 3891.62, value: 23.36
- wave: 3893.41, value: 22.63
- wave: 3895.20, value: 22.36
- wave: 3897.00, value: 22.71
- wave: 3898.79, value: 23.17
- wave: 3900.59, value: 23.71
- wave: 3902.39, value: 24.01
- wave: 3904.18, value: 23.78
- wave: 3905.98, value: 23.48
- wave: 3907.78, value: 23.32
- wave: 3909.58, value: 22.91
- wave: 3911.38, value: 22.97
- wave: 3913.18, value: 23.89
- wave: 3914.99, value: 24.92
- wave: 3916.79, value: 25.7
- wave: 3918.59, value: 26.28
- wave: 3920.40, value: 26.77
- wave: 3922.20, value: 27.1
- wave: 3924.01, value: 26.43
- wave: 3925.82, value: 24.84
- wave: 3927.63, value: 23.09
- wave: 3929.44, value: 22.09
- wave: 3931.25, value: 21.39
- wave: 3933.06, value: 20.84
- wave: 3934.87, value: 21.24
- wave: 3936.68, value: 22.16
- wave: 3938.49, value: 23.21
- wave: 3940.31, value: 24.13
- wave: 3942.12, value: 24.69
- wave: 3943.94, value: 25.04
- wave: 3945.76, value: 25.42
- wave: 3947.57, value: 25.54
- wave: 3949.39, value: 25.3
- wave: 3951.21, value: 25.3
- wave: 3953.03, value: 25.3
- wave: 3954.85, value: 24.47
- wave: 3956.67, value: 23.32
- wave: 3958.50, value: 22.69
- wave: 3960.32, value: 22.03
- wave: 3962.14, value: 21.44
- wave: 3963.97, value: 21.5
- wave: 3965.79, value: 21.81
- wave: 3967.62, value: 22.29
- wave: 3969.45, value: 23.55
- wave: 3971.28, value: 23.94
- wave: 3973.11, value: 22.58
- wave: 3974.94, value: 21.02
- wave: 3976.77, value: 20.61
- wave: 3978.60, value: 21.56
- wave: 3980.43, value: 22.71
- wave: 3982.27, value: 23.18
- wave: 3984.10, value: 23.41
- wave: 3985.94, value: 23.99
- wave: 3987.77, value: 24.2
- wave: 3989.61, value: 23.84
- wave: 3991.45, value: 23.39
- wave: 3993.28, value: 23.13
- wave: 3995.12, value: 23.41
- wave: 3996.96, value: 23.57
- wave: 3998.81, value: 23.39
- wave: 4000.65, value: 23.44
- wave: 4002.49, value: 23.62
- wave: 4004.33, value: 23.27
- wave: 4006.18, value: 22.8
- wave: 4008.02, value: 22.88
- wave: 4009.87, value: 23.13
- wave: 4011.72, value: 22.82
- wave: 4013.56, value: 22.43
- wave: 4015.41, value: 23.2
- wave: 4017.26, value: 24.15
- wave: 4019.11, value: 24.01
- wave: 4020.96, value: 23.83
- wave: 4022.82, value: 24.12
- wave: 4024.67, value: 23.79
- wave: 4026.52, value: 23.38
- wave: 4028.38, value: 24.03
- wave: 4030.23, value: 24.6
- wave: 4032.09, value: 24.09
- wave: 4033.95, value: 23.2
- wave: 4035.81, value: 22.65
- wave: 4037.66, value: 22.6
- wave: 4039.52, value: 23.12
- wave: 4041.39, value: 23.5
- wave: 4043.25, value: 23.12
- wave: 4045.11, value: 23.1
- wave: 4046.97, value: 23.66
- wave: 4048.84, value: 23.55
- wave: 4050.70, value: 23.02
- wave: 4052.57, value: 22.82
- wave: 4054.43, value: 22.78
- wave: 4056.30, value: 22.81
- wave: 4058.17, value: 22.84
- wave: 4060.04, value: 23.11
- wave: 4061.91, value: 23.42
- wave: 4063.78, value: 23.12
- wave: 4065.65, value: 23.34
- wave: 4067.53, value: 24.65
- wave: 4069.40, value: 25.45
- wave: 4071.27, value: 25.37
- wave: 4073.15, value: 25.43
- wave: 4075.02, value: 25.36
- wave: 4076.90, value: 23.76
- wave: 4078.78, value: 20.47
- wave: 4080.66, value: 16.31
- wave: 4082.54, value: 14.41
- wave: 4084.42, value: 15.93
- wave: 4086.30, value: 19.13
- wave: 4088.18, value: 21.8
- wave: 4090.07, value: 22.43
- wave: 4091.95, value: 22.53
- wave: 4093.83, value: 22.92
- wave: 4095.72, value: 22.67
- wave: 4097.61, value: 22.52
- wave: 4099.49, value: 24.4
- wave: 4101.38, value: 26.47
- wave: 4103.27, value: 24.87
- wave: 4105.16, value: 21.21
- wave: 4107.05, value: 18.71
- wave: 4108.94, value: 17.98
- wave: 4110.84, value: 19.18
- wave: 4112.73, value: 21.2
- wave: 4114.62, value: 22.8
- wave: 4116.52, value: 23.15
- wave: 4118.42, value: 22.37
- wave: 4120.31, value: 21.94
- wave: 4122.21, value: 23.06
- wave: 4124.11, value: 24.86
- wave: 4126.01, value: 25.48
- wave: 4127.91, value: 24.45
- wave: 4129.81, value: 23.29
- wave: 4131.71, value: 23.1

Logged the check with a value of -2.1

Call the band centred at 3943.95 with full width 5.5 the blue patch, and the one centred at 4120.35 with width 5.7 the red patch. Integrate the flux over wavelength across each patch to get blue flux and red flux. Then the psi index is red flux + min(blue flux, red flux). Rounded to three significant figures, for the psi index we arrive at 256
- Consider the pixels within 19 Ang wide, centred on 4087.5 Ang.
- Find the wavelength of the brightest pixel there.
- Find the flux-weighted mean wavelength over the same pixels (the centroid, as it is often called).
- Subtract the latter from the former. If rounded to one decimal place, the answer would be 6.0 Ang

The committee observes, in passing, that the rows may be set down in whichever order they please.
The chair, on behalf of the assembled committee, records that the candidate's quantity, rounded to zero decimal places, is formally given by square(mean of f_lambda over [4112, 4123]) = 503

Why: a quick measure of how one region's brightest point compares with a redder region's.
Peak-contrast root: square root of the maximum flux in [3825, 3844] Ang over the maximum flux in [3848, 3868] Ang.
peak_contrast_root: 0.95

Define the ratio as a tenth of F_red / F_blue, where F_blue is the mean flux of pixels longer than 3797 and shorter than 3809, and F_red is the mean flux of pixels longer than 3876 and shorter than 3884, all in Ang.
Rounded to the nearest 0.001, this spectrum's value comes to 0.095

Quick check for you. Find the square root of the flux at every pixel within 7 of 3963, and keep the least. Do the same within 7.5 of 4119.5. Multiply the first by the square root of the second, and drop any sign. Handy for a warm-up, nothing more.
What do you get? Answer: 9.9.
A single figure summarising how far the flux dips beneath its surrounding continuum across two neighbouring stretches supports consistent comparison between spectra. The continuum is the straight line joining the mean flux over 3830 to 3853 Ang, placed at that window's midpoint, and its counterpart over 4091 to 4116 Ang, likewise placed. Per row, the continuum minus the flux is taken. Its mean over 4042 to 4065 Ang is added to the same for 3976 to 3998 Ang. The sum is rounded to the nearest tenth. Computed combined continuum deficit -1.2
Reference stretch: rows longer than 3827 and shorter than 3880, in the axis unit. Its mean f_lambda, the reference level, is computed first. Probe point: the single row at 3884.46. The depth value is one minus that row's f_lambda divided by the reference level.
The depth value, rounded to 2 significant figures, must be 0.14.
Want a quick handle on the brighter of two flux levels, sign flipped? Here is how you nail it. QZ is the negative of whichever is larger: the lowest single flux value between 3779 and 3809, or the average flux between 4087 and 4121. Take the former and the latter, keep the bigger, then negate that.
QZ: -22.2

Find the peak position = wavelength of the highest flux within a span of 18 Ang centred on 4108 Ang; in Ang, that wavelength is 4101.38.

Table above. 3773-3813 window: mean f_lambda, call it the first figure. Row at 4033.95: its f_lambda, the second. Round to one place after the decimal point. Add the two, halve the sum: 23.4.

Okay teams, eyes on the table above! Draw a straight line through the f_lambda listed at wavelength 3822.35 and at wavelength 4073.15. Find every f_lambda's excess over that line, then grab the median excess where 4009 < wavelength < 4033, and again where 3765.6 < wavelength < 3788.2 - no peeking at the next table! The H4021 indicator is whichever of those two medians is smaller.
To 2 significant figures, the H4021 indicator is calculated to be -1.5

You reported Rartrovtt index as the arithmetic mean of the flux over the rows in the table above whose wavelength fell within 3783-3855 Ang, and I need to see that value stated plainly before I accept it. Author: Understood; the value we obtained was 23.5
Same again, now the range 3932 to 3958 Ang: 24.0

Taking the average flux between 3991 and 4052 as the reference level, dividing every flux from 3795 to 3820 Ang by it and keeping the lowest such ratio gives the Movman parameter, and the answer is 0.87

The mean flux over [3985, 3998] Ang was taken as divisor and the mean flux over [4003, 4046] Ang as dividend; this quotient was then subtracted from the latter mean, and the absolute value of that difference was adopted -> 22.4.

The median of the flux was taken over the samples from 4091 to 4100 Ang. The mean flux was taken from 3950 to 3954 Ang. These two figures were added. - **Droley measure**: 48.0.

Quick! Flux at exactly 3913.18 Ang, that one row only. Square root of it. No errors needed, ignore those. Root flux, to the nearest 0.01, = 4.89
